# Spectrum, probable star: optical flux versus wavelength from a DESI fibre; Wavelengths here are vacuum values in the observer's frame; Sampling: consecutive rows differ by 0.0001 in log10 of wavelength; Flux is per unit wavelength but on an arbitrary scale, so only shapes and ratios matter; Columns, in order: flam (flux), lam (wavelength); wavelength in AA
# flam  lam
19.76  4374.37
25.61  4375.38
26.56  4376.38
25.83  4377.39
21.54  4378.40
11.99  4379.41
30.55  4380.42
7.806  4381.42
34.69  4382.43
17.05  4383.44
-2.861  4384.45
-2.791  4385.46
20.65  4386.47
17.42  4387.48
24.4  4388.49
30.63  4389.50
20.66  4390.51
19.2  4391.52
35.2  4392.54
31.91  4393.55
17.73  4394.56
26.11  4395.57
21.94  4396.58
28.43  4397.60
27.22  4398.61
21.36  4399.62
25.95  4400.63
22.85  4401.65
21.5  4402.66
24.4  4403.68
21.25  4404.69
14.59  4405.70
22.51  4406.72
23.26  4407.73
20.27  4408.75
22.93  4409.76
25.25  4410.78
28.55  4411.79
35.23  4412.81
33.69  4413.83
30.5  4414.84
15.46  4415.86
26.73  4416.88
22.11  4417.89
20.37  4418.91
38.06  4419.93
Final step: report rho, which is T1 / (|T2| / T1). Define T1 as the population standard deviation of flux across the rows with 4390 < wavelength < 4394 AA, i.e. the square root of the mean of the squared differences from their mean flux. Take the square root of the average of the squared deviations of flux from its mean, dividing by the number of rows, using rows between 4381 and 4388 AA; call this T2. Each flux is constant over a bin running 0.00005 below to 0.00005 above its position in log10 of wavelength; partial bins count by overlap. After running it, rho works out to 4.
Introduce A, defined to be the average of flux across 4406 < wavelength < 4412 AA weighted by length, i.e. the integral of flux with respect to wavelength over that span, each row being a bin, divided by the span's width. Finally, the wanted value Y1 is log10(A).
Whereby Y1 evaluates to 1.37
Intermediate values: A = 23.2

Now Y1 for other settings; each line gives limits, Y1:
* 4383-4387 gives 0.90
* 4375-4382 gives 1.33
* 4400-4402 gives 1.39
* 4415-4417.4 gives 1.35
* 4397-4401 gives 1.41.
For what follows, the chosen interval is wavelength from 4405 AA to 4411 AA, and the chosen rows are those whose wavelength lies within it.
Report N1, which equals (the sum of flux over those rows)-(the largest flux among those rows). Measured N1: 104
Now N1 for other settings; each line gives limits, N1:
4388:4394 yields 127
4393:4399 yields 121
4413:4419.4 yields 115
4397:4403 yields 119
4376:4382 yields 94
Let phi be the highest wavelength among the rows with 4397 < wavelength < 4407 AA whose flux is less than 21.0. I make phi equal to 4405.70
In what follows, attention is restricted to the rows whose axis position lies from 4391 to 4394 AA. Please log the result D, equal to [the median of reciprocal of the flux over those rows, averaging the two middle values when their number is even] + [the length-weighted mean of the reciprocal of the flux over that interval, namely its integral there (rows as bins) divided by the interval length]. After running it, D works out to 0.069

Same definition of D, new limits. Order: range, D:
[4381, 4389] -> 0.000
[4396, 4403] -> 0.085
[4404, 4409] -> 0.097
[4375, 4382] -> 0.097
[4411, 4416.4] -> 0.071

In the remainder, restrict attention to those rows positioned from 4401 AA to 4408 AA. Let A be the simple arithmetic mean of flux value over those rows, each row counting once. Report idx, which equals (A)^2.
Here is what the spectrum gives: 461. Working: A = 21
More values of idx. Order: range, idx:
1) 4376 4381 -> 543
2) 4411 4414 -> 1056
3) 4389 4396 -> 672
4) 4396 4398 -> 634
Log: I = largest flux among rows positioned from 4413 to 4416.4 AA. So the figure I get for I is 33.69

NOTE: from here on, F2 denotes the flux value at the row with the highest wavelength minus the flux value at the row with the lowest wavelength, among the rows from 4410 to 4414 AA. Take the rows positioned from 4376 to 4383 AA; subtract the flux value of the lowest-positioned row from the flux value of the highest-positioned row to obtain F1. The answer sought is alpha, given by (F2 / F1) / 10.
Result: 0.1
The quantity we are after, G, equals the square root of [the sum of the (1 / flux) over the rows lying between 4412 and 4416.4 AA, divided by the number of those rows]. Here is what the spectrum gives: 0.197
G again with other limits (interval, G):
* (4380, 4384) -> 0.249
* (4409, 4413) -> 0.191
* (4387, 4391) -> 0.212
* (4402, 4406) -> 0.225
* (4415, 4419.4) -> 0.222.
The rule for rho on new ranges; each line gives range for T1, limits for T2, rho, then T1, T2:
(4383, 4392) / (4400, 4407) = 35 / 10.8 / 3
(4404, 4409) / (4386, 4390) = 2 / 3.1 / 5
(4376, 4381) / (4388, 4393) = 7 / 6.3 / 6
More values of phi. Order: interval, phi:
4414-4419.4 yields 4418.91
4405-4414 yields 4408.75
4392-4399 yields 4394.56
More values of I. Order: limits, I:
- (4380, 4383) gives 34.69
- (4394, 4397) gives 26.11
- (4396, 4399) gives 28.43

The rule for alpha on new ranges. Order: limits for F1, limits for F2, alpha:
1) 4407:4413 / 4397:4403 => -0.1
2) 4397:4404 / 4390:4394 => -0.3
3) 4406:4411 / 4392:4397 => -0.5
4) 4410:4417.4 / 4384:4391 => 1.6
